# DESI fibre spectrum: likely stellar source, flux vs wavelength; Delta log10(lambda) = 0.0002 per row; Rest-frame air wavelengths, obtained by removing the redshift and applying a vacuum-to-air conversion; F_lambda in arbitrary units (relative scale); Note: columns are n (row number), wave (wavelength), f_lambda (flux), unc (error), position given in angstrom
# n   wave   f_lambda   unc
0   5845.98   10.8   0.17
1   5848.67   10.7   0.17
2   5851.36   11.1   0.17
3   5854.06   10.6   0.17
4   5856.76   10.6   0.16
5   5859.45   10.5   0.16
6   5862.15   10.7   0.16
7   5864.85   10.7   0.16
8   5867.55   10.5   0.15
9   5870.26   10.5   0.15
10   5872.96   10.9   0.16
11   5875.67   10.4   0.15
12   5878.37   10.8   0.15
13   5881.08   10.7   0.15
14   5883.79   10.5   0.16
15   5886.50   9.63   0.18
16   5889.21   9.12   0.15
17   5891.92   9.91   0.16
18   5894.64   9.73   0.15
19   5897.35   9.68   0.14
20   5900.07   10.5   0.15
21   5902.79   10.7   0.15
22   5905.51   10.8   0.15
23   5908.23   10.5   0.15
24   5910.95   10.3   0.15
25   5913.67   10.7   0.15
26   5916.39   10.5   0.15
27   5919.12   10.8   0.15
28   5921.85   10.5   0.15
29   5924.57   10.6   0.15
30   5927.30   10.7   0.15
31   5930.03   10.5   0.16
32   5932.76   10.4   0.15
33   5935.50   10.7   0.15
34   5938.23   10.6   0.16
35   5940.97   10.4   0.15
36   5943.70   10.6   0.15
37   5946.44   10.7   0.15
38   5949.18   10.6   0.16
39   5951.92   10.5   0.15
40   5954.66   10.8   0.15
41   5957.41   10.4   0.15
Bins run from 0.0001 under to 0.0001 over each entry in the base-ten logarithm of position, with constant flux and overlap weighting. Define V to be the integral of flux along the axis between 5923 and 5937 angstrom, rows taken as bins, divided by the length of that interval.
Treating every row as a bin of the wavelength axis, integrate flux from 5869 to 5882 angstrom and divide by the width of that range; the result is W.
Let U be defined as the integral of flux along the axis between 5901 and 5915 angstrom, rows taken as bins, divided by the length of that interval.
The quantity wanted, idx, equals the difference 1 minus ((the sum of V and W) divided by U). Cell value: -1.00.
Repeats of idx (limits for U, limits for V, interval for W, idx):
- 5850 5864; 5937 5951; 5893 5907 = -0.95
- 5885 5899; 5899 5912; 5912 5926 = -1.20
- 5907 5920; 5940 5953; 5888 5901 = -0.93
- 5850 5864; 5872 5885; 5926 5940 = -0.98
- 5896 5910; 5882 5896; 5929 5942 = -0.95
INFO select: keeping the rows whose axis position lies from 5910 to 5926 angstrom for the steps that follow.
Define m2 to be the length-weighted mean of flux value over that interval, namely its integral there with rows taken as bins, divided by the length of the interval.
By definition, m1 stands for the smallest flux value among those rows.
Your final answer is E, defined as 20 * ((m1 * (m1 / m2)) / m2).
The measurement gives 19.0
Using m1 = 10.3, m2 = 10.58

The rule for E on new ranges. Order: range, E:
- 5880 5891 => 16.7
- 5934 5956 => 19.2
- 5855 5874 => 19.5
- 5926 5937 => 19.4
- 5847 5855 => 19.2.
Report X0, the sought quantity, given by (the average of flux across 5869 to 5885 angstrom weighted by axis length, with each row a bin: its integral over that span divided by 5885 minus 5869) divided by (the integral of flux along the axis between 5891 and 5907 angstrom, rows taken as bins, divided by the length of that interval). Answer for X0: 1.04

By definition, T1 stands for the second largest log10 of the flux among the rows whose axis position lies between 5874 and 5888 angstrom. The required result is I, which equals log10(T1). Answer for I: 0.0126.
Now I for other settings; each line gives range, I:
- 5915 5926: 0.0109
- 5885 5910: 0.0126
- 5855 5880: 0.0143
